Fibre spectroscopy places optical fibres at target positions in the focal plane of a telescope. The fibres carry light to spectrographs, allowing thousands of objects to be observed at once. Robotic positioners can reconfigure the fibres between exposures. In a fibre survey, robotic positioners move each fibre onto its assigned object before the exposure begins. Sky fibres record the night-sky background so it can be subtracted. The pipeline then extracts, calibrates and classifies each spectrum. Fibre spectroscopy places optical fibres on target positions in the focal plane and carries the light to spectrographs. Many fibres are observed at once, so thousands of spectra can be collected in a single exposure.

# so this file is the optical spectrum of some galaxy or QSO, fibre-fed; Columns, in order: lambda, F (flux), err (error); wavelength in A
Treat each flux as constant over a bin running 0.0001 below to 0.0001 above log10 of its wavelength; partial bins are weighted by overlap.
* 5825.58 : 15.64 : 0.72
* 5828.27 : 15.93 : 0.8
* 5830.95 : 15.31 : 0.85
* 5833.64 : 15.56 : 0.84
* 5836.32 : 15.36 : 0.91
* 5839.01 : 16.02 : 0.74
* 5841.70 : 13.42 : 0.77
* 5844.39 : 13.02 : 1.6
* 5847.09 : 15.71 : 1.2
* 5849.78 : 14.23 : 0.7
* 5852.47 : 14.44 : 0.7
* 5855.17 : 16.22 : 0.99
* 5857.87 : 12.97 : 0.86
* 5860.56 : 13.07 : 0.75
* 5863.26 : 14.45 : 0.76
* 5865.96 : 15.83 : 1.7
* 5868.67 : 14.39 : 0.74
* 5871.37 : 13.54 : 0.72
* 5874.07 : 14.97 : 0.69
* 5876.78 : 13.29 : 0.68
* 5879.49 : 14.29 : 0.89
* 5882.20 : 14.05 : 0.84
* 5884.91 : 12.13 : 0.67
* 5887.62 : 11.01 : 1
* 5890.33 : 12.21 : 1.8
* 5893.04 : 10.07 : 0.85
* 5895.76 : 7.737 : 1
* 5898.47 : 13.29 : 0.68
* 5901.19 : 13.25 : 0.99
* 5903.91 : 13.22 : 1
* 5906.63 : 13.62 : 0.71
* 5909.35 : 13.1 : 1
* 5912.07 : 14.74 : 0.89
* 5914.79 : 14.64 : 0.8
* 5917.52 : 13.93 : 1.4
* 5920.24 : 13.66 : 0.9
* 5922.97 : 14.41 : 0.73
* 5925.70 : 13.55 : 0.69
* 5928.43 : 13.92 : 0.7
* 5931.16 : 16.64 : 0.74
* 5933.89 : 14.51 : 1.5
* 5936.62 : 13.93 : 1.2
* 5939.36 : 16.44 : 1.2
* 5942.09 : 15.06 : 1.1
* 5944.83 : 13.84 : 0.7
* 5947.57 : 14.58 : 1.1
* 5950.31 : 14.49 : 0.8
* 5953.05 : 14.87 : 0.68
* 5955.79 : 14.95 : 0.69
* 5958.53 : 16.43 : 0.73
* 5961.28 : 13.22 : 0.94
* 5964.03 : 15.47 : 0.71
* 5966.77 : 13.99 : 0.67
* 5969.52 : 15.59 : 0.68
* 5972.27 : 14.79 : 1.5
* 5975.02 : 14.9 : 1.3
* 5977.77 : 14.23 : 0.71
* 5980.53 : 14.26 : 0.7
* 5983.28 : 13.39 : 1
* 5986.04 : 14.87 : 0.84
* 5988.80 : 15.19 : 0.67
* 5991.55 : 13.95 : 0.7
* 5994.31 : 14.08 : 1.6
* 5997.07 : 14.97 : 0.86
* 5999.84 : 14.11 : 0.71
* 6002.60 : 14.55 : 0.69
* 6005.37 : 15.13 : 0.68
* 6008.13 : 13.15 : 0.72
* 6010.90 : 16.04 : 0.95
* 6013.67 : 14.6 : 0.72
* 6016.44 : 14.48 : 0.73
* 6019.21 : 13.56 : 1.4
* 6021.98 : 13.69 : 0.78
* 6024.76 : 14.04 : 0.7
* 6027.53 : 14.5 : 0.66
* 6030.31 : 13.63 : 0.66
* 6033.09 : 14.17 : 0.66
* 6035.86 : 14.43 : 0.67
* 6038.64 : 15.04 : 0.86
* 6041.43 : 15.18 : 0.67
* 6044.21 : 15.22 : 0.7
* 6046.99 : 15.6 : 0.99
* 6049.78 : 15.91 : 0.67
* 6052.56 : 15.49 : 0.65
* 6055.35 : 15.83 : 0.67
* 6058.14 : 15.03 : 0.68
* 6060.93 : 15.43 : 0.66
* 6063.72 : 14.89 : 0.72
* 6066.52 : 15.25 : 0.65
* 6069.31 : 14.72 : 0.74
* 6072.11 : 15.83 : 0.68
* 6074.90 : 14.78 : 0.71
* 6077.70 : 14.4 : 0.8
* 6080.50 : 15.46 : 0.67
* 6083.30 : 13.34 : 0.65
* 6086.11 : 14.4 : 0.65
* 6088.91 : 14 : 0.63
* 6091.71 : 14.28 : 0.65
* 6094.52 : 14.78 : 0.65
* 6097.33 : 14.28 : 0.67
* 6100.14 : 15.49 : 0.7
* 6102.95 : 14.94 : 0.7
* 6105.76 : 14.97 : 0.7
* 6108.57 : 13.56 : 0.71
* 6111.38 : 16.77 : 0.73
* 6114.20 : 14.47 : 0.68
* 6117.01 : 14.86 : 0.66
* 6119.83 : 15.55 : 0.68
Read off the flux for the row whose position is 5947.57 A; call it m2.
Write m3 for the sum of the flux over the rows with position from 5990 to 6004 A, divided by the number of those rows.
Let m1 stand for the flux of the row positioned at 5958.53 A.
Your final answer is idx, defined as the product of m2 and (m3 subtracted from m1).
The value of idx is 31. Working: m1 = 16.43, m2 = 14.58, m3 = 14.3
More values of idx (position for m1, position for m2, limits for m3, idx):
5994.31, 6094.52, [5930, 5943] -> -18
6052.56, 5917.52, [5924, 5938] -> 14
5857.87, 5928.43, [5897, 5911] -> -5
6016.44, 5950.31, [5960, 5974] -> -2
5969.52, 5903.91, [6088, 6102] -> 14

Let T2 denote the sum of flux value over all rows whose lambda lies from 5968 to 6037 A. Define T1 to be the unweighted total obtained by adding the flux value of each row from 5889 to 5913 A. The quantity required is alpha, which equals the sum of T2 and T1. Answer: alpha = 472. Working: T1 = 111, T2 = 360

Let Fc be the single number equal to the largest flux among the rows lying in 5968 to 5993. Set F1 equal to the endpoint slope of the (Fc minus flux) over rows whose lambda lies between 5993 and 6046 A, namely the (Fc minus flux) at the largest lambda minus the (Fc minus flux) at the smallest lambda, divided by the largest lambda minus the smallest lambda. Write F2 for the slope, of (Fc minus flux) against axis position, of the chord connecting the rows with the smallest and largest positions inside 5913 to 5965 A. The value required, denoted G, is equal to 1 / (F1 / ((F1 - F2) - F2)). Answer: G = -0.5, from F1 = -0.023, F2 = -0.017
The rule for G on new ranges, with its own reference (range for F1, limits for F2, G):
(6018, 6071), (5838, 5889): 9.9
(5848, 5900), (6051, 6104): -0.1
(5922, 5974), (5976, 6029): -0.4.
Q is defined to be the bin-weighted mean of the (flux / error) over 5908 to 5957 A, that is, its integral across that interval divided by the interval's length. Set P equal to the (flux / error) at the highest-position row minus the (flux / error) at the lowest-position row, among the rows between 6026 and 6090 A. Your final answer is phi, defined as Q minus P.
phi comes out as 16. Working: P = 0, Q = 16.6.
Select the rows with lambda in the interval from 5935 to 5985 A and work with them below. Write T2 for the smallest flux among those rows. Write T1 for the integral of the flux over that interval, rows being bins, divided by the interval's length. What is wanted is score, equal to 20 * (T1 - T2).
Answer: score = 29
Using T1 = 14.7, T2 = 13.22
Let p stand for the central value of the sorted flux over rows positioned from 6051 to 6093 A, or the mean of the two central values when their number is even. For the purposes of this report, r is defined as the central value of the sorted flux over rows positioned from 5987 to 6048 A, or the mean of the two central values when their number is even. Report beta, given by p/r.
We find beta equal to 1.03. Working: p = 14.9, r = 14.5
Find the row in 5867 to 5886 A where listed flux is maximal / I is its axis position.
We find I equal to 5874.07 A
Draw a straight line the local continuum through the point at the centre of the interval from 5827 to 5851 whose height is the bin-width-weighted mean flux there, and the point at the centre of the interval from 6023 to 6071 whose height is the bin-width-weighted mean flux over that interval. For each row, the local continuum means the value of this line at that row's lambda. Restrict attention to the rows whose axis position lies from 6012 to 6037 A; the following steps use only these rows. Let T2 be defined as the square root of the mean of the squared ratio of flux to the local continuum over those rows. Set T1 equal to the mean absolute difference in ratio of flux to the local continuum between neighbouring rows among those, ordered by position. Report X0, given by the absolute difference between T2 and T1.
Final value 0.914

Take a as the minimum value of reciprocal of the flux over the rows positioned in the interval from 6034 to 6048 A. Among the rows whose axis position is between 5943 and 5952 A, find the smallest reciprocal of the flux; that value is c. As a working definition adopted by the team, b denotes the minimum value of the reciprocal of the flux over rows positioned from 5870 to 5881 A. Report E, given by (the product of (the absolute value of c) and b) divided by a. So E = 0.0715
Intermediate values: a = 0.064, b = 0.0668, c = 0.0686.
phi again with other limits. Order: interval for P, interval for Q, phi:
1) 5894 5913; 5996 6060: 11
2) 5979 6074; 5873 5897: 11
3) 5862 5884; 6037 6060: 24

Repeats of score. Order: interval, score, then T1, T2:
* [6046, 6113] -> 33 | 15.0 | 13.34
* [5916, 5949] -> 20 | 14.5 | 13.55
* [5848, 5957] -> 122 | 13.8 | 7.737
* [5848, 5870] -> 30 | 14.5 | 12.97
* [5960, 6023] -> 26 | 14.5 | 13.15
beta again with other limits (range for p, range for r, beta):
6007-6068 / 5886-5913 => 1.14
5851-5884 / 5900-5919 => 1.05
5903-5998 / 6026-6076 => 0.96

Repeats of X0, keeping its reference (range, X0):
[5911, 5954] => 0.910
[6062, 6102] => 0.930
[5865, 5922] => 0.808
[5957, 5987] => 0.898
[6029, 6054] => 0.979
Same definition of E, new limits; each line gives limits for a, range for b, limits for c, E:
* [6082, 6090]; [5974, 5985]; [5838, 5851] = 0.0603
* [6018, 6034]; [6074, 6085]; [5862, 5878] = 0.0592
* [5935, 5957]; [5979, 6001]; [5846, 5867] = 0.0667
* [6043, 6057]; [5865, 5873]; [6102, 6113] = 0.0599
